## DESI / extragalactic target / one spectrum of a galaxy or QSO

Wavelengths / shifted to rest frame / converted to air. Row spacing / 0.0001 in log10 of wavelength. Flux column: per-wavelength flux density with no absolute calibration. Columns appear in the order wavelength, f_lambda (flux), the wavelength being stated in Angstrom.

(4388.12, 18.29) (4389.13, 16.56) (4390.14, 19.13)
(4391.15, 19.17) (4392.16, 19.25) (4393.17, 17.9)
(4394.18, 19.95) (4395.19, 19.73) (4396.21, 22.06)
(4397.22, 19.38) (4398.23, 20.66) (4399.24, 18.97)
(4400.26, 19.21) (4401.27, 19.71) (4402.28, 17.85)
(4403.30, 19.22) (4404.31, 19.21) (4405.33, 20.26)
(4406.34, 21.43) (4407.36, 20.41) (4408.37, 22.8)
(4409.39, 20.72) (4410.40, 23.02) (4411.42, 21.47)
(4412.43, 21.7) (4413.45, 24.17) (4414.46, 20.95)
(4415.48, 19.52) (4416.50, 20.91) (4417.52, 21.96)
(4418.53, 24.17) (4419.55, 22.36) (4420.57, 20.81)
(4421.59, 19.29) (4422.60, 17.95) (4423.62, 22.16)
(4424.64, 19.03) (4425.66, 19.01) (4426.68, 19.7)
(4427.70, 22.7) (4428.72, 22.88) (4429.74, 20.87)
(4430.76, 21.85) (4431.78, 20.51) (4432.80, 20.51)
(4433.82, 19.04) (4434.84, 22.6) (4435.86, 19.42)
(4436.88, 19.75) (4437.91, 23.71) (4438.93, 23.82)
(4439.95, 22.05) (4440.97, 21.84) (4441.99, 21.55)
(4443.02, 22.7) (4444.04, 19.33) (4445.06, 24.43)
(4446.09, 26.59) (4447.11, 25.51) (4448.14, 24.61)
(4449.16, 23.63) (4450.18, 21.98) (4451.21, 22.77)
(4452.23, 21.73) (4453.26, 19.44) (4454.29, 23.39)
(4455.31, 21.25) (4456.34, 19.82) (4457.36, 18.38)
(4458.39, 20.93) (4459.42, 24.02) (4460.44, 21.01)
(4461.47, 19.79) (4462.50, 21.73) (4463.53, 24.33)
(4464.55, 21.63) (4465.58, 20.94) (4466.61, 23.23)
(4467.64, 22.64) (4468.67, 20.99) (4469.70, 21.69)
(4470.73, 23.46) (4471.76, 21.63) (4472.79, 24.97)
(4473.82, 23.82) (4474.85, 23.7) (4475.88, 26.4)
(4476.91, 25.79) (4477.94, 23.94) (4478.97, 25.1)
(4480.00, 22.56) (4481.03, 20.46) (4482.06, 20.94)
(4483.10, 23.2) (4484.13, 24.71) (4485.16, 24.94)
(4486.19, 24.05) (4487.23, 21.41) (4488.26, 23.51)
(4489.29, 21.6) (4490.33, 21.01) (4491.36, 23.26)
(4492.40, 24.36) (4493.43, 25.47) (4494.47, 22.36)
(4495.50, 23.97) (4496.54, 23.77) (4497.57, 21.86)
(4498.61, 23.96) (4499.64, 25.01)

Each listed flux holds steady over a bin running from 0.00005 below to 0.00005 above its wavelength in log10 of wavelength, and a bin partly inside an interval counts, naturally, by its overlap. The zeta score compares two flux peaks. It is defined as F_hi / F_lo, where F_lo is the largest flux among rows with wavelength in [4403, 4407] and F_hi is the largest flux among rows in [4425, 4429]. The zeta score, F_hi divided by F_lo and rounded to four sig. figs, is 1.068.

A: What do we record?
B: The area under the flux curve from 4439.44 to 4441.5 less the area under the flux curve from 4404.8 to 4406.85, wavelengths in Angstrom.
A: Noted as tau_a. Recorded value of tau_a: 3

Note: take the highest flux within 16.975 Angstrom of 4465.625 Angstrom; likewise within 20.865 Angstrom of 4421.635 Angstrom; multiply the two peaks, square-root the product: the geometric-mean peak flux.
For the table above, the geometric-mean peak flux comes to 25.3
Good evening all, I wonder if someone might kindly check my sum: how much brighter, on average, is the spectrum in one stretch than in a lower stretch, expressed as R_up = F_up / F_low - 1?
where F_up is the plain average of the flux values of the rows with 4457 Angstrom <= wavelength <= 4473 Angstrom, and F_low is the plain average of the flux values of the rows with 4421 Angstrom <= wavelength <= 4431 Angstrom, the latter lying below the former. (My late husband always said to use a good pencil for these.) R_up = 0.07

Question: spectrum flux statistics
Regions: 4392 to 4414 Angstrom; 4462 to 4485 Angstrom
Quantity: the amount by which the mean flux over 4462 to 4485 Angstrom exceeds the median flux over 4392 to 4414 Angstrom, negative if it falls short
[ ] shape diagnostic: 3.0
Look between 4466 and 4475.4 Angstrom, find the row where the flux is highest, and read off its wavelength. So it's 4472.79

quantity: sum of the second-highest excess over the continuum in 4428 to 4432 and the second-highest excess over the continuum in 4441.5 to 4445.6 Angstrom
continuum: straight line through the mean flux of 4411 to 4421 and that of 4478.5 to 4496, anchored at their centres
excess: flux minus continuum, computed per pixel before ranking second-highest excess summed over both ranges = 0.2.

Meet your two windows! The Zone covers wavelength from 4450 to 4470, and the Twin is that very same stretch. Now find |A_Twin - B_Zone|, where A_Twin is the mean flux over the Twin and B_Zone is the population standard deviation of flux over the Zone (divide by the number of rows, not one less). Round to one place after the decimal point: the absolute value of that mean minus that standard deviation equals 20.1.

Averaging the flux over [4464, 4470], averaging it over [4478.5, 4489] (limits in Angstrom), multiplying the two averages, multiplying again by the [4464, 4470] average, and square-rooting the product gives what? 105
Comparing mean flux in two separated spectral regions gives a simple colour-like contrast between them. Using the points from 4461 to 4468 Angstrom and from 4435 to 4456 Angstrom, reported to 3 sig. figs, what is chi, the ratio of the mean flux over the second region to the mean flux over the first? 1.02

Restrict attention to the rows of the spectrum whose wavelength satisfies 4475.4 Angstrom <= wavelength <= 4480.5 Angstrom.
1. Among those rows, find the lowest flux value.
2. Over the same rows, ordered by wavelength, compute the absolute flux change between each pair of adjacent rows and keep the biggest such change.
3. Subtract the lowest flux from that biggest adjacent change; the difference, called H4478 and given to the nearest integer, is -20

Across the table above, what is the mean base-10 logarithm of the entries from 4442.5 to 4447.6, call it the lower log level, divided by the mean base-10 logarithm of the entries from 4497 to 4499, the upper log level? 1.01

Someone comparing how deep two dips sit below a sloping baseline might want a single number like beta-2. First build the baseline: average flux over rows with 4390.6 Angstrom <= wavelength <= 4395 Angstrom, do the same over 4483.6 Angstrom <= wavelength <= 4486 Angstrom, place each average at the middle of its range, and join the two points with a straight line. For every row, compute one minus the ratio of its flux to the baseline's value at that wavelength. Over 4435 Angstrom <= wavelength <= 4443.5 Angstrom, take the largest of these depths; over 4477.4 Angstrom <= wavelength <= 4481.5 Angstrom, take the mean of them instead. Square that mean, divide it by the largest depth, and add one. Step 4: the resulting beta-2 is 1.03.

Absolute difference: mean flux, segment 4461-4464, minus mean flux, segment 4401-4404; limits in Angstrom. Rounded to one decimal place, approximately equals 3.0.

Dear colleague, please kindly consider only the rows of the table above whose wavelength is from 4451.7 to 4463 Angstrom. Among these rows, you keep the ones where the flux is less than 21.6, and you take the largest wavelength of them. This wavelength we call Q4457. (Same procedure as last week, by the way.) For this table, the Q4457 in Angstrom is 4461.47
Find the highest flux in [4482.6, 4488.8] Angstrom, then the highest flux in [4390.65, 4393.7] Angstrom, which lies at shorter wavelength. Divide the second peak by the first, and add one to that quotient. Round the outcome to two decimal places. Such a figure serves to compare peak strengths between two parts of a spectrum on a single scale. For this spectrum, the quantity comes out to 1.77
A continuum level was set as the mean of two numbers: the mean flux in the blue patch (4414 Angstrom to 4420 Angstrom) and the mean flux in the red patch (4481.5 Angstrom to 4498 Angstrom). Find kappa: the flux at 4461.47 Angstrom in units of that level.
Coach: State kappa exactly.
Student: 0.88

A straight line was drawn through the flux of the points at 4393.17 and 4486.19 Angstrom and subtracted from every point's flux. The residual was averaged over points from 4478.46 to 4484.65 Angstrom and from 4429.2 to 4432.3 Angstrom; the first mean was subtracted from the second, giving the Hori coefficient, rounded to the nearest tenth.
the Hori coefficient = 1.6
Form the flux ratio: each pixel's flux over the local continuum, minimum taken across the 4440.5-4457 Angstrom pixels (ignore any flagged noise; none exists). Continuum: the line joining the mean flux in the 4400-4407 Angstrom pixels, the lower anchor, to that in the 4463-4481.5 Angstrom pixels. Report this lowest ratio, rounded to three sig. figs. 0.876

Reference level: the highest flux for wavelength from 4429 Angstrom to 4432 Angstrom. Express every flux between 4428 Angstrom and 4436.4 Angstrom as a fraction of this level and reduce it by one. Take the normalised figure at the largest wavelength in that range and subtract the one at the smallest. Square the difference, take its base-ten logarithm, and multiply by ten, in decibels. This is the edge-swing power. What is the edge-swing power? -16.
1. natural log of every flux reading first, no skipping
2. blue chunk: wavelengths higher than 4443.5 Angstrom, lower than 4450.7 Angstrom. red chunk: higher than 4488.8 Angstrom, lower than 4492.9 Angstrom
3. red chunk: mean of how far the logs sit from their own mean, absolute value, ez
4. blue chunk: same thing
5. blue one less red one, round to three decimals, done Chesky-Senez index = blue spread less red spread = 0.022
